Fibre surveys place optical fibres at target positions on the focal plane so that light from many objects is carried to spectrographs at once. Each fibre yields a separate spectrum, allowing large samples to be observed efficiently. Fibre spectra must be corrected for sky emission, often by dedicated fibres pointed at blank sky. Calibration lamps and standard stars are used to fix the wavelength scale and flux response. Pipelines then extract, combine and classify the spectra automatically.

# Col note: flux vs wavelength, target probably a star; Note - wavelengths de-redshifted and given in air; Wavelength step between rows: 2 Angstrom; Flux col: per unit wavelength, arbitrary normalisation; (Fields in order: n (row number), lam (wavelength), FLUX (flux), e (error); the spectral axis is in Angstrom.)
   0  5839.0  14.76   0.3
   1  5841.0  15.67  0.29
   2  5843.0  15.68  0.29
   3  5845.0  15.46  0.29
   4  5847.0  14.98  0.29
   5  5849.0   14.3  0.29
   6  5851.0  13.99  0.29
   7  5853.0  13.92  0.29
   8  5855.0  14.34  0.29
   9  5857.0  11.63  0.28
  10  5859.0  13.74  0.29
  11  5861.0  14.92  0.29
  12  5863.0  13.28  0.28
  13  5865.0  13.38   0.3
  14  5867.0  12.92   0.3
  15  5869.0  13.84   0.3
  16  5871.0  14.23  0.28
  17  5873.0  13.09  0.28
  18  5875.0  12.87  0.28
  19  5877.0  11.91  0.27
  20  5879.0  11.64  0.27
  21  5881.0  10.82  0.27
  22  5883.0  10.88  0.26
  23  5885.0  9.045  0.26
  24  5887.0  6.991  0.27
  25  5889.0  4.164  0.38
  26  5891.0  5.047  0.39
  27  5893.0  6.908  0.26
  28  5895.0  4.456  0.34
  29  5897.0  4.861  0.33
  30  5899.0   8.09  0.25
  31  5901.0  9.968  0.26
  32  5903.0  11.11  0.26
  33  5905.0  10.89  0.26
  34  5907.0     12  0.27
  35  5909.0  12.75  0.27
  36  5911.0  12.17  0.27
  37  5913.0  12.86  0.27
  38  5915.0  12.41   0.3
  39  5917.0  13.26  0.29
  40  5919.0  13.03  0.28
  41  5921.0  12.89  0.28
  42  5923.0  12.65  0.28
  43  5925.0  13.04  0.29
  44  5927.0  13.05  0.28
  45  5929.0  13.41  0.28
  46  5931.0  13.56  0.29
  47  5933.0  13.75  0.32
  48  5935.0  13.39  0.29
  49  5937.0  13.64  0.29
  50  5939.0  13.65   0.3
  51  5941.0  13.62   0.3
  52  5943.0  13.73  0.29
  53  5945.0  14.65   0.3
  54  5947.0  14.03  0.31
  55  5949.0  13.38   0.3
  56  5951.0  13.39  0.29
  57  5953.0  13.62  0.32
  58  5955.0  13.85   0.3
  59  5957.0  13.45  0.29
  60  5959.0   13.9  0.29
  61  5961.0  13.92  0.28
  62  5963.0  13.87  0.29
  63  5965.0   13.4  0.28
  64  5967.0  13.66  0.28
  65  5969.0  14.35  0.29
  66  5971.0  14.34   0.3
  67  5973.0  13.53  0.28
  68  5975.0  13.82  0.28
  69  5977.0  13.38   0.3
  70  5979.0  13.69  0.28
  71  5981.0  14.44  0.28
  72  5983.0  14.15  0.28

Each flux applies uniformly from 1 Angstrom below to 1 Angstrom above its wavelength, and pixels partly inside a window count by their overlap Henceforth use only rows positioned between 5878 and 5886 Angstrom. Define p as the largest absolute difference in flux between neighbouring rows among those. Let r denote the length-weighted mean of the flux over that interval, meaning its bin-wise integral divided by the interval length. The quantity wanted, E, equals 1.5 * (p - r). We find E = -13.1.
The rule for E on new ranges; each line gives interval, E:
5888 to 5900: -3.5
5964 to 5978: -19.5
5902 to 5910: -15.9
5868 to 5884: -16.9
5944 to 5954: -19.7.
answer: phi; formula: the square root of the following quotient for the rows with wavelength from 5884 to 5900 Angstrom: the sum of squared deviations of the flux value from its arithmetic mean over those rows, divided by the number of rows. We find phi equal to 1.70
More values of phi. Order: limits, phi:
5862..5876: 0.46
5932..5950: 0.36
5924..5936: 0.26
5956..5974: 0.33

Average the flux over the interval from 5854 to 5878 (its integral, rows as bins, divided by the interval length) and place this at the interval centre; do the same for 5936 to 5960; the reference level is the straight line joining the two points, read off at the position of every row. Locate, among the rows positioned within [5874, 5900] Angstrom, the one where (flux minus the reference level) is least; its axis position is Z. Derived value 5889.0 Angstrom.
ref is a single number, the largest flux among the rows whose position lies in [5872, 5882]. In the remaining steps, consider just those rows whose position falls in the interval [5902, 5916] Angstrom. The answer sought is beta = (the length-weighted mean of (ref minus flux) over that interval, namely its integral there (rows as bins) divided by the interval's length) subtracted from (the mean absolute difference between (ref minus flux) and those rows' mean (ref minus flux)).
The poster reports -0.47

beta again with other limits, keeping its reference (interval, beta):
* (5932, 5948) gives 0.98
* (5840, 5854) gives 2.44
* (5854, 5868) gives 1.12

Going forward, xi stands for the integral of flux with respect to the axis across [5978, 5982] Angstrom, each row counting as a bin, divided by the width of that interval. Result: 14.1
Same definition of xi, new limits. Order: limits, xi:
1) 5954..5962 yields 13.8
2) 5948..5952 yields 13.4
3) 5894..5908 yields 8.8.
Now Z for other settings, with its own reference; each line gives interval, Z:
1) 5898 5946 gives 5899.0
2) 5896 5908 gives 5897.0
